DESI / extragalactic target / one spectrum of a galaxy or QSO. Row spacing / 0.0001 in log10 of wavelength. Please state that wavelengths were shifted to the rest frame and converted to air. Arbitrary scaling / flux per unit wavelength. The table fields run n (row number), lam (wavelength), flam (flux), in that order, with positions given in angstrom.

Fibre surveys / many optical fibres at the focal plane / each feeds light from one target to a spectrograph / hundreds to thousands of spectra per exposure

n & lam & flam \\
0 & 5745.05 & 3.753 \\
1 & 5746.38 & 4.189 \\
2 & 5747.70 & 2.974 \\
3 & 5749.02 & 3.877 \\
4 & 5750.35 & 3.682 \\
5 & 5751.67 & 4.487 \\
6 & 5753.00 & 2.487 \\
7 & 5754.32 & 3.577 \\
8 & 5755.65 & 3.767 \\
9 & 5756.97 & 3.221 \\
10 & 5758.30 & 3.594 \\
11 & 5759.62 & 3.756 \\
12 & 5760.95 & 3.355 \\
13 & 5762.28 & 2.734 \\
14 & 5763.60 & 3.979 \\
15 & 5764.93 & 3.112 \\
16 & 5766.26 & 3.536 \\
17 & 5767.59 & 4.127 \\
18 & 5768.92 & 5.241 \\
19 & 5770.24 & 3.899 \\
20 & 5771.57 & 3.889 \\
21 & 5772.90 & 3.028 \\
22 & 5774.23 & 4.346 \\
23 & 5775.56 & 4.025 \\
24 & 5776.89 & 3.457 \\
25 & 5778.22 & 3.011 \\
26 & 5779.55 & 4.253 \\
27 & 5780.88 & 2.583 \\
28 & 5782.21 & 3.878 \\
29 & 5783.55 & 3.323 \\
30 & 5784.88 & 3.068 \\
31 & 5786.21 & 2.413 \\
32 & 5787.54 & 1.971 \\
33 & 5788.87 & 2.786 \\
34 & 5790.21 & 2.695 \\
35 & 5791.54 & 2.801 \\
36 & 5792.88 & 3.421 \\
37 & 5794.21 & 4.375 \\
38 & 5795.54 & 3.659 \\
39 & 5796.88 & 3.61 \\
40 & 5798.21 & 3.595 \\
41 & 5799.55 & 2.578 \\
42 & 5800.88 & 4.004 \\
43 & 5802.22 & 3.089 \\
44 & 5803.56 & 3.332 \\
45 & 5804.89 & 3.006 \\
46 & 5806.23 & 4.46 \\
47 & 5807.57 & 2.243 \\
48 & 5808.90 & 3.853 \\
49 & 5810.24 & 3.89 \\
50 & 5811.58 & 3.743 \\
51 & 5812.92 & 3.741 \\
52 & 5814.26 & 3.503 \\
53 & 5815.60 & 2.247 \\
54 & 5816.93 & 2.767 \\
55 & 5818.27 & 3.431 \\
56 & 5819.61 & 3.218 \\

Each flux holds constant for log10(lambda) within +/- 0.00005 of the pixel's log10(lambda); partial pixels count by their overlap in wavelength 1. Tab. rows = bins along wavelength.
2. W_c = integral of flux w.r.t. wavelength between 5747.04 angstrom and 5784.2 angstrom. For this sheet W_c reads 134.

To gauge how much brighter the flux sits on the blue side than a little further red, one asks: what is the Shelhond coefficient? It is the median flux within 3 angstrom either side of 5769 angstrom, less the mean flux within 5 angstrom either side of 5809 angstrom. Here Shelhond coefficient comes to 0.34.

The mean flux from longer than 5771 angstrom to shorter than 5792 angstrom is 3.22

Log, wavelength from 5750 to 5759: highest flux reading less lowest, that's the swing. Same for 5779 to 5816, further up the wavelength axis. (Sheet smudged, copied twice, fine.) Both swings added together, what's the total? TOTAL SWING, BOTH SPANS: 4.5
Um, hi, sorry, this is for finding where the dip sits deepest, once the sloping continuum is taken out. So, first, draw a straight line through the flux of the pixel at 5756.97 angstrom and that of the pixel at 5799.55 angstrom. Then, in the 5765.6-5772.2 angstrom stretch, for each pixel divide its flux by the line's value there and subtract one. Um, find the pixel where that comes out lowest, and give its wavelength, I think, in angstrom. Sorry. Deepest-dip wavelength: 5766.26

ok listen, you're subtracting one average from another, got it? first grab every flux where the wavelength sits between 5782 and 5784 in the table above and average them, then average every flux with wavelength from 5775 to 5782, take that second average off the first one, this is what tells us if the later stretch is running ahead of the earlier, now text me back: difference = 0.1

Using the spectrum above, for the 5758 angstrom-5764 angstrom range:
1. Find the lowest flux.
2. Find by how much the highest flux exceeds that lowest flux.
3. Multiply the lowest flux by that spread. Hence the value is 3.4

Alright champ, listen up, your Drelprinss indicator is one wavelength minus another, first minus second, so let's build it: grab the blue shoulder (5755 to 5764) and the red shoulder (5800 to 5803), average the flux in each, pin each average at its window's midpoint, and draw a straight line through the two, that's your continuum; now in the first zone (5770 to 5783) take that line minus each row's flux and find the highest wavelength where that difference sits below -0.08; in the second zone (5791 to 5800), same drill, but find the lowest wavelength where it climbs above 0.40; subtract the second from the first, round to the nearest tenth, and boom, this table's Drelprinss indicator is -9.3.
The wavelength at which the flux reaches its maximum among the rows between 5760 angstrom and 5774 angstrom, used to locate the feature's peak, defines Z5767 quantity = 5768.92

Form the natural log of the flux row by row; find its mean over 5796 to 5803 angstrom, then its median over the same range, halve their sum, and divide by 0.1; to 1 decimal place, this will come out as 12.4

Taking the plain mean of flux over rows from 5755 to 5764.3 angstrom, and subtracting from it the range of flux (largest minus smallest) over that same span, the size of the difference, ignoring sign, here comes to 2.24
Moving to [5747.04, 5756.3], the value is 1.55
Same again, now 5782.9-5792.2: 1.37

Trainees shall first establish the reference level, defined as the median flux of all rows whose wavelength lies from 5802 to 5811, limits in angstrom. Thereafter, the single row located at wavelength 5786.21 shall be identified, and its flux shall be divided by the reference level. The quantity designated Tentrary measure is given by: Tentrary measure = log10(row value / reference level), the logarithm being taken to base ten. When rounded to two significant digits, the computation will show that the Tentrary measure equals -0.14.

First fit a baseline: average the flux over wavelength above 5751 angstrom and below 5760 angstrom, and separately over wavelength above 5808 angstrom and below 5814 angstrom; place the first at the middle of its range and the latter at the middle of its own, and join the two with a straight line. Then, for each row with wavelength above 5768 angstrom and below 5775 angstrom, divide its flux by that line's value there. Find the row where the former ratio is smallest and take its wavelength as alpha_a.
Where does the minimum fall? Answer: 5772.90 angstrom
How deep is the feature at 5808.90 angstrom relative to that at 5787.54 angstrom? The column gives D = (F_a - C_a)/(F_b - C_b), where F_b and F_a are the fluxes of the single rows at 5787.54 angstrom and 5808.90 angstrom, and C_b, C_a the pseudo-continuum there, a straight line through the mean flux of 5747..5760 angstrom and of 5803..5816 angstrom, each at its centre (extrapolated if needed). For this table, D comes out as -0.3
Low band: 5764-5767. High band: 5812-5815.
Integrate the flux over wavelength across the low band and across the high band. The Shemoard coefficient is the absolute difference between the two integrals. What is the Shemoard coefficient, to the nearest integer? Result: 1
